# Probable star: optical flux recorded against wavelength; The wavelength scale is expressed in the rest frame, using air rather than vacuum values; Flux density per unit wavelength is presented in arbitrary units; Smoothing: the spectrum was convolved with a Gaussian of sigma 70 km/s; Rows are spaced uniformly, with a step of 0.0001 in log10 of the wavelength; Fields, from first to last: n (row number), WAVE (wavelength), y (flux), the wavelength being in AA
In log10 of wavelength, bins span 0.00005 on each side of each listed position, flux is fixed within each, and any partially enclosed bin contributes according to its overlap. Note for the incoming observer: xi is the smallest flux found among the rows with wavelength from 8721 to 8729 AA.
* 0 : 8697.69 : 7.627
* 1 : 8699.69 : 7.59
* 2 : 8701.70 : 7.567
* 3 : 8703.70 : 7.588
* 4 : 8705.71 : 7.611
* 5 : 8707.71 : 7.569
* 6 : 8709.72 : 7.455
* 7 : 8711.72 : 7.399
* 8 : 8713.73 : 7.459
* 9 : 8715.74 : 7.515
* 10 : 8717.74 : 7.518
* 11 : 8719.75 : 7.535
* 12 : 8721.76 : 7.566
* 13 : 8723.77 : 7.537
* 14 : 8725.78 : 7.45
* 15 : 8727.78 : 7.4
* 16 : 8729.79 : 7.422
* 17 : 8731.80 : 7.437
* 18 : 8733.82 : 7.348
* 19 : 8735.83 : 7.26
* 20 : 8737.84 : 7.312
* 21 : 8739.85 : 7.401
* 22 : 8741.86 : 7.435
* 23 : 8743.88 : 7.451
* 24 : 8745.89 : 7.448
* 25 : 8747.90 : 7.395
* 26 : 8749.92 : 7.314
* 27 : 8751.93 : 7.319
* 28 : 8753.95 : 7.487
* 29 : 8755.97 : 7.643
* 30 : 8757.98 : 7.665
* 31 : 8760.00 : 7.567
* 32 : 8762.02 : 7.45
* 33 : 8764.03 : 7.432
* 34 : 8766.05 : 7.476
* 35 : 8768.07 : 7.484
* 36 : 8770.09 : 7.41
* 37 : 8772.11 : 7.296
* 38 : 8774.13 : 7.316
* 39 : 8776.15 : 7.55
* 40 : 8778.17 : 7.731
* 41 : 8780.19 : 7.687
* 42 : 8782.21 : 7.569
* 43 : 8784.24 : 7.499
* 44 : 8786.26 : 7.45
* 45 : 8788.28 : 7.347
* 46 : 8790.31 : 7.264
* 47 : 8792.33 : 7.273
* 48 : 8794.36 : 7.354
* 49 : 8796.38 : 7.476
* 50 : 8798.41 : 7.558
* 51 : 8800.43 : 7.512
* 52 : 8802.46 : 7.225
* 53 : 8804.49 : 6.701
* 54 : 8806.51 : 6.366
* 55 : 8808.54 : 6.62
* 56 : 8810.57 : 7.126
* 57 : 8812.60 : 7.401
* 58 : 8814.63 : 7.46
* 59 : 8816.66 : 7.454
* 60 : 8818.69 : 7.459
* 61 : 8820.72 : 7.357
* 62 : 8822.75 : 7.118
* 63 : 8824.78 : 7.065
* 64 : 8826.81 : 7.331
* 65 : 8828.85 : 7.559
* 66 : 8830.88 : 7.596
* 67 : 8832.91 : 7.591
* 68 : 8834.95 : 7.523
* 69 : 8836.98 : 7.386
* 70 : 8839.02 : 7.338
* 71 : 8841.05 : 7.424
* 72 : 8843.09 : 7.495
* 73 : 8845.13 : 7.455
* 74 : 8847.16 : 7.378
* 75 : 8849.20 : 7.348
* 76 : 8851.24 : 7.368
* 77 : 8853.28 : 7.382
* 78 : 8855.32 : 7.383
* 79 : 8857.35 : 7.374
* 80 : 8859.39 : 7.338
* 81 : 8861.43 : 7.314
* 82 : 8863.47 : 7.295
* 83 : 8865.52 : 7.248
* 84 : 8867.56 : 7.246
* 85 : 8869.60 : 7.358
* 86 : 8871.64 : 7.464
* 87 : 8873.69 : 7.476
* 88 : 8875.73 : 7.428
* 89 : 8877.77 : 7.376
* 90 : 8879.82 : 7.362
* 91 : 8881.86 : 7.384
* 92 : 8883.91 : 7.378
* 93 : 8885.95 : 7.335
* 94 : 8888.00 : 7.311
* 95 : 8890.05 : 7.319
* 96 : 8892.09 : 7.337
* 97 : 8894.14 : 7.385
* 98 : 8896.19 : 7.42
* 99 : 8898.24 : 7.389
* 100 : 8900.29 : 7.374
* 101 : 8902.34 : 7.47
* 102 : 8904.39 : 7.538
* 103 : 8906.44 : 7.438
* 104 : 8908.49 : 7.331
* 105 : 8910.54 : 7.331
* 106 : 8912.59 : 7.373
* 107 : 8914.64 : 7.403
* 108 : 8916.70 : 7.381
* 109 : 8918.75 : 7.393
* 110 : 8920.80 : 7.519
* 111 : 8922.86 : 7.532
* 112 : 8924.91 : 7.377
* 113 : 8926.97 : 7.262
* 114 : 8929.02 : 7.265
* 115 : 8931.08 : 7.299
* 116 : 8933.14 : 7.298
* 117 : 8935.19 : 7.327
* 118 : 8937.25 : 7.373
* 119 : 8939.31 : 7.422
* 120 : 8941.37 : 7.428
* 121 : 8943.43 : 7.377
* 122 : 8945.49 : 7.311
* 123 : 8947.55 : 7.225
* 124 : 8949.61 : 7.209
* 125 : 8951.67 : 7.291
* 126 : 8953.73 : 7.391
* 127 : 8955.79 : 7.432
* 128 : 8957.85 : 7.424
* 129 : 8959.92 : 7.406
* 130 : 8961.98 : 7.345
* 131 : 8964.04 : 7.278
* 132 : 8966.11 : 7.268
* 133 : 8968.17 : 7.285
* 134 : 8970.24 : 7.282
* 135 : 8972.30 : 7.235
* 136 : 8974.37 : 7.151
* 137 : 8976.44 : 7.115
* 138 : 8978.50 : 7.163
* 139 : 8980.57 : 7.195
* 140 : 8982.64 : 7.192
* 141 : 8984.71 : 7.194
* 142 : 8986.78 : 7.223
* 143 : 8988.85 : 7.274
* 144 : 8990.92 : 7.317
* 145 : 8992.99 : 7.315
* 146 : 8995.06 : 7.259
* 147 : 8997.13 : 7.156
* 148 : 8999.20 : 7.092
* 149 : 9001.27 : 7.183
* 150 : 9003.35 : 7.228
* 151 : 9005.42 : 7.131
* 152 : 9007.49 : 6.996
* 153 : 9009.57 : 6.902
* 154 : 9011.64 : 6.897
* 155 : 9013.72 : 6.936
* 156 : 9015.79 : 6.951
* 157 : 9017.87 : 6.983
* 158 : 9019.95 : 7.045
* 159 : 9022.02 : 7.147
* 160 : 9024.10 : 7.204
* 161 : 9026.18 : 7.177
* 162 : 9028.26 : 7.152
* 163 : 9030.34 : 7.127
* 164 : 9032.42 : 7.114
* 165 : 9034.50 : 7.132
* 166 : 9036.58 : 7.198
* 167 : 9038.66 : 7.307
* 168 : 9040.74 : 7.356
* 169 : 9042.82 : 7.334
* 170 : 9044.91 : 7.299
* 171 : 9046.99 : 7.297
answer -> 7.4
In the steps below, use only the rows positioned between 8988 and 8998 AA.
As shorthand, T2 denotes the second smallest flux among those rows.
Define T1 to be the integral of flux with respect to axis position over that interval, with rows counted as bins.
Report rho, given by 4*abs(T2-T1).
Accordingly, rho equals 262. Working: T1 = 72.7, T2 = 7.259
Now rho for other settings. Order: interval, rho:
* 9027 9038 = 286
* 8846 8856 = 265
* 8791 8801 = 268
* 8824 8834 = 268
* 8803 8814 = 276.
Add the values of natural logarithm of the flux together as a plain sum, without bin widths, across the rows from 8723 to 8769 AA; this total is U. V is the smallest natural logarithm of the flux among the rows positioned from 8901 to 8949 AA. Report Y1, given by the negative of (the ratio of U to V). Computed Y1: -23.3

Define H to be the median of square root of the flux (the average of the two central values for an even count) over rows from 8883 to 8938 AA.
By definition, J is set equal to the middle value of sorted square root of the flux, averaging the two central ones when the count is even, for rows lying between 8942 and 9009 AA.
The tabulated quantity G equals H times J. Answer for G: 7.31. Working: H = 2.72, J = 2.692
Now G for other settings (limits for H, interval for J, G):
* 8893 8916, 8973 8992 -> 7.29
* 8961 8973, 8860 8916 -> 7.33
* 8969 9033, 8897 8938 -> 7.26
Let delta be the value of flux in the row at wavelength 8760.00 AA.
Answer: 7.567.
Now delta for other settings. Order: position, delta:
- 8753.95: 7.487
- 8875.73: 7.428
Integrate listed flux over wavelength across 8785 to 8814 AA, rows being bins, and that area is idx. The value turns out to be 209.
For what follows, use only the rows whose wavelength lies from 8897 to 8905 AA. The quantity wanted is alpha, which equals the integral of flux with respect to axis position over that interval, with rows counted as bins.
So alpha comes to 59.48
